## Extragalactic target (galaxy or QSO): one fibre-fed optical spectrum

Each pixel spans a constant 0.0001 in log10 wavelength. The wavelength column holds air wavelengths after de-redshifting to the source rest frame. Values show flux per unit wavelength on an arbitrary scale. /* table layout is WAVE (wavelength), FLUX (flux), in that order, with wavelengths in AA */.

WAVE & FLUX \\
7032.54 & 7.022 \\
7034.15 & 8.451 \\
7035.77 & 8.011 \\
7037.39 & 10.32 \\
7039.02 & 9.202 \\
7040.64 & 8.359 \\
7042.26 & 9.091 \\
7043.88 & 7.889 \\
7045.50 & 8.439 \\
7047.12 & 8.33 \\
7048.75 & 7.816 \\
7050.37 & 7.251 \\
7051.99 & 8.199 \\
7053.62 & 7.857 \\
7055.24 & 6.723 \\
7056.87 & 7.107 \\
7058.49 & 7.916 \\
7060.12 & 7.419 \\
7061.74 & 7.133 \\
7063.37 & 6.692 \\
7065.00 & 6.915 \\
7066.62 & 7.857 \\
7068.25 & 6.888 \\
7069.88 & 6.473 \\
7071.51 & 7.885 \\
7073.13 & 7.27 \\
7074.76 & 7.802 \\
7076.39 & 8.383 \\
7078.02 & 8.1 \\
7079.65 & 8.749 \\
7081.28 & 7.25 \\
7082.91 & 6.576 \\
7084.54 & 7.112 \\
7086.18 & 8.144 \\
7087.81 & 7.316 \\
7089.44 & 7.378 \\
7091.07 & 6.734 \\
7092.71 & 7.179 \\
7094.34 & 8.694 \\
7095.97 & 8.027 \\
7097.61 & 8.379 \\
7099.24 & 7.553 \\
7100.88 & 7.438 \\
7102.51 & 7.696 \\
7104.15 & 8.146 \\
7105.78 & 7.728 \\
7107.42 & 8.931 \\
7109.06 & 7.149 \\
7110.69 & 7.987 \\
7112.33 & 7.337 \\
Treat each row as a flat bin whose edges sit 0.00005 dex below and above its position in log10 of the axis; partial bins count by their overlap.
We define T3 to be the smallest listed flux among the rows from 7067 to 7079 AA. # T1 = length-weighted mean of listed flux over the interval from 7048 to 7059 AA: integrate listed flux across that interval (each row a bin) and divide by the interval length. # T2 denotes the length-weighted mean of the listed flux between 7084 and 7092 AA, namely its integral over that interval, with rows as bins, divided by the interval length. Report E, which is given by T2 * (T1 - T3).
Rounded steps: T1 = 7.54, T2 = 7.33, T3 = 6.473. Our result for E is 7.9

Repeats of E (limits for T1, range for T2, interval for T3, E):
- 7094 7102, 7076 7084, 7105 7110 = 6.4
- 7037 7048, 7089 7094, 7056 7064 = 14.8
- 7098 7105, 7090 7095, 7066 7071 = 9.6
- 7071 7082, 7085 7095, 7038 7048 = 0.3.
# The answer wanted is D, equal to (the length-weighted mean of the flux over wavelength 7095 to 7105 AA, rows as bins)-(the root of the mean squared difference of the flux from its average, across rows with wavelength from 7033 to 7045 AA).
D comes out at 7.1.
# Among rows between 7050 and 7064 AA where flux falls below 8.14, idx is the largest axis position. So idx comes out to 7063.37 AA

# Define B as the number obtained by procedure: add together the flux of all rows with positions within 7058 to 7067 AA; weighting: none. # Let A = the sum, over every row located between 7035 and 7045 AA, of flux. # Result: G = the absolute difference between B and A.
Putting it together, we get 9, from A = 52.9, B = 43.9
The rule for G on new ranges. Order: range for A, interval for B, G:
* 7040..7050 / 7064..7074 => 7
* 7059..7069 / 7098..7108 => 5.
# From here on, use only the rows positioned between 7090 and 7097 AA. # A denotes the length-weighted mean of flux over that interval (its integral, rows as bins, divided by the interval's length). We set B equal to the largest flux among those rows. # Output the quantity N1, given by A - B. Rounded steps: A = 7.67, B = 8.694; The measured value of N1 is -1.0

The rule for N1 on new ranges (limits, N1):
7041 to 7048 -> -0.7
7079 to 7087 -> -1.2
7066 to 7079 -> -0.8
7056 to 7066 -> -0.7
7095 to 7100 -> -0.4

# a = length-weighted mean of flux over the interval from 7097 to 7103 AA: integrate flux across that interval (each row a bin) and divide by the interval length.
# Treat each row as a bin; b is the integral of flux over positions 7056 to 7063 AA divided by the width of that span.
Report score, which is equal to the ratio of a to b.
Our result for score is 1.06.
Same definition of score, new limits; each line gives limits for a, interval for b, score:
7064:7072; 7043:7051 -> 0.90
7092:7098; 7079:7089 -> 1.08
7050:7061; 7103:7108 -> 0.92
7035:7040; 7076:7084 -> 1.18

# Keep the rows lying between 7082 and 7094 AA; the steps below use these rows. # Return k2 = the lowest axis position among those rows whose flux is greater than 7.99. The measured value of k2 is 7086.18 AA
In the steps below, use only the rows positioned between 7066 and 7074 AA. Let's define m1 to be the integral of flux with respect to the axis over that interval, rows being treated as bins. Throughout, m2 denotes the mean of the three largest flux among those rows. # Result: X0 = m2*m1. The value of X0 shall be 446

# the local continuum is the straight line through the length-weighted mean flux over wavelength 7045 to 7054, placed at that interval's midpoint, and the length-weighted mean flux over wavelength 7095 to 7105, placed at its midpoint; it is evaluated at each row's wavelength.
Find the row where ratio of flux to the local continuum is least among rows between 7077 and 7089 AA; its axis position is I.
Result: 7082.91 AA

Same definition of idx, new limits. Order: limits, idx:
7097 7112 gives 7110.69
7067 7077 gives 7074.76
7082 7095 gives 7092.71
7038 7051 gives 7050.37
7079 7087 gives 7084.54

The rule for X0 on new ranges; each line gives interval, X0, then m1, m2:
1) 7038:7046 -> 616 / 69.1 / 8.9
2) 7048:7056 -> 482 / 60.6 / 8.0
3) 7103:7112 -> 597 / 71.5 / 8.4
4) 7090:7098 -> 519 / 62.0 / 8.4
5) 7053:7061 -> 457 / 59.2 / 7.7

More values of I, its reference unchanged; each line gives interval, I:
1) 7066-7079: 7069.88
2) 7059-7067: 7063.37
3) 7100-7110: 7109.06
